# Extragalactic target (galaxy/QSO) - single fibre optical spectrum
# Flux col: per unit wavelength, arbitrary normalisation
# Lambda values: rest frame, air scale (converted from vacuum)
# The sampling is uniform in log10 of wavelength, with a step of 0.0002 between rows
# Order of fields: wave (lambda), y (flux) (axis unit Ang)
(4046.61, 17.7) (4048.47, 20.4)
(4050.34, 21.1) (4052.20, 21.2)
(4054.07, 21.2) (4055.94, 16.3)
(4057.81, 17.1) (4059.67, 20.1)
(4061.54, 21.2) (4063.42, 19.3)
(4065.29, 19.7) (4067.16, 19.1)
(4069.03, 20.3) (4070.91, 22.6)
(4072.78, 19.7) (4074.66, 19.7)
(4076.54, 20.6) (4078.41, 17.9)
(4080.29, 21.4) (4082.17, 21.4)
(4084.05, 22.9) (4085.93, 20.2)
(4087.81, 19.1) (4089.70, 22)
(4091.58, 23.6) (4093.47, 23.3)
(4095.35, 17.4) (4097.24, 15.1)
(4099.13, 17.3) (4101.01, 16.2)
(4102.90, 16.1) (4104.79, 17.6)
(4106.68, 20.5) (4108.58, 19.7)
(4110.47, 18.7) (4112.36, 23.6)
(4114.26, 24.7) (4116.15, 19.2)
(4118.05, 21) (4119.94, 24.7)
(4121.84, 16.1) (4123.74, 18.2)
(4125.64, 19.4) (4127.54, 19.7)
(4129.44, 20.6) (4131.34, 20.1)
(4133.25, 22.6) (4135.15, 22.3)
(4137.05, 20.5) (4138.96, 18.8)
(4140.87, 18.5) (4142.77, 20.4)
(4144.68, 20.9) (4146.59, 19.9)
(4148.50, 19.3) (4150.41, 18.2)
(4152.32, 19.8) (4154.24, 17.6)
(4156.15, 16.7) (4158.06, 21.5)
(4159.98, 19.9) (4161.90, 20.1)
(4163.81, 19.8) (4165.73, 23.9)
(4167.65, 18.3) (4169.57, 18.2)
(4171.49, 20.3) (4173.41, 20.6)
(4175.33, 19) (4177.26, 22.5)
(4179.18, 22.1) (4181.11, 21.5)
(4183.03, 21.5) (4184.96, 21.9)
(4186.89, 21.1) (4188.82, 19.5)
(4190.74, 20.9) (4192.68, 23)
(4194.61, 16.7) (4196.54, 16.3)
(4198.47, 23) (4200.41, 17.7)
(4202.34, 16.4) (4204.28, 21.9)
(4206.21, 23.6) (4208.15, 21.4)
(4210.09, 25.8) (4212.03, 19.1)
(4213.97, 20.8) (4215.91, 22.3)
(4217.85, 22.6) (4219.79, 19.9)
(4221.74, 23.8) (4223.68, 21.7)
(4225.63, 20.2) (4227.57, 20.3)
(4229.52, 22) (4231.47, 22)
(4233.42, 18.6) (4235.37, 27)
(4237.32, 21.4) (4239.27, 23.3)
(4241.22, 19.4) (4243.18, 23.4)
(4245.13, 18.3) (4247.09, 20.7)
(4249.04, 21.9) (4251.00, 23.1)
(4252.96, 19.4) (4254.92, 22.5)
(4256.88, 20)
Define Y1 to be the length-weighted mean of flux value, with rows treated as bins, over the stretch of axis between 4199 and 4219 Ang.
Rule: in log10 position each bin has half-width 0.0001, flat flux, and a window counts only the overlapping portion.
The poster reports 21.2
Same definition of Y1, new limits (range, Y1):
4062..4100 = 20.1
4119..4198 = 20.1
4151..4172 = 19.6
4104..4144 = 20.3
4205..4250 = 21.7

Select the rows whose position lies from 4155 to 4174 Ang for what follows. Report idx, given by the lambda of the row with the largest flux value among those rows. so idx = 4165.73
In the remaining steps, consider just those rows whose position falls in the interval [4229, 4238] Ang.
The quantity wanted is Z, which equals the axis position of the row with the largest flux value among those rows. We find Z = 4235.37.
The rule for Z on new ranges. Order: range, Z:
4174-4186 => 4177.26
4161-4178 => 4165.73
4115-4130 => 4119.94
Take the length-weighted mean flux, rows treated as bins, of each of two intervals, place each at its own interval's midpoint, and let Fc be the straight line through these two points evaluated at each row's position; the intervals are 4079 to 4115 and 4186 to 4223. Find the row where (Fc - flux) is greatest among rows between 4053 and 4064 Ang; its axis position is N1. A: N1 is 4055.94 Ang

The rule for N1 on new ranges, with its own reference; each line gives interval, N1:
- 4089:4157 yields 4097.24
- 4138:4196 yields 4194.61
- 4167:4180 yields 4169.57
